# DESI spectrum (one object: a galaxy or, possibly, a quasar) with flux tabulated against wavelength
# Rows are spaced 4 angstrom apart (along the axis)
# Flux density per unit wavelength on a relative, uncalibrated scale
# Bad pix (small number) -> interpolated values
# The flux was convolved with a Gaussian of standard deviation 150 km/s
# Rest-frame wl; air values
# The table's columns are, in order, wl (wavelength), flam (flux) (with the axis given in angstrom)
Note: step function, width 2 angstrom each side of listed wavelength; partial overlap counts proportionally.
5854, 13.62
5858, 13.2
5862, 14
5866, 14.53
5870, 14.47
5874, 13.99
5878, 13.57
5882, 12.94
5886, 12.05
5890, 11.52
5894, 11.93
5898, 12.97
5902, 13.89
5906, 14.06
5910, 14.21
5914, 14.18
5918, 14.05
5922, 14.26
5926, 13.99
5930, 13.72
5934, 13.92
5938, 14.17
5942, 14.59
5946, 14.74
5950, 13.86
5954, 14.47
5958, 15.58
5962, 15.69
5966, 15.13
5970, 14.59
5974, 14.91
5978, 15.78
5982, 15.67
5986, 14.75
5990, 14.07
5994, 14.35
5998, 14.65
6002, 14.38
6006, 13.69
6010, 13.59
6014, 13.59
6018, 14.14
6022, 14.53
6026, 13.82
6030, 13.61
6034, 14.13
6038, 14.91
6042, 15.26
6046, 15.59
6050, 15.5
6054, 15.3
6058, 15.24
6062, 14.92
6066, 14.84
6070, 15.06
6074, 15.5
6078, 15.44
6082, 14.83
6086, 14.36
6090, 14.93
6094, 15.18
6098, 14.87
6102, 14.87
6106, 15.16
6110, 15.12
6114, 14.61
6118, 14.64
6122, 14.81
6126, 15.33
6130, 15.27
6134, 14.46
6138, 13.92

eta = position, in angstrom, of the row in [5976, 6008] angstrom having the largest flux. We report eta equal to 5978 angstrom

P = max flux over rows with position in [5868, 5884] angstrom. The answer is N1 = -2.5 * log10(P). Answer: -2.90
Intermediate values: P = 14.47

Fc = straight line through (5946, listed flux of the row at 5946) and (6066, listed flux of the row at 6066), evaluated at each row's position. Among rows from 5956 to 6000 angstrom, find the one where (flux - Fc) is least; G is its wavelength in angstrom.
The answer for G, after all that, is 5990 angstrom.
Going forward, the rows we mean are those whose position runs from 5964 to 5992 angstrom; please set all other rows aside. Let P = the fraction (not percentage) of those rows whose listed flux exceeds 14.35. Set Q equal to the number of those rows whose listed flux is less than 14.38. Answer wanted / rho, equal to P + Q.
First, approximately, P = 0.86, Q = 1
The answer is 1.9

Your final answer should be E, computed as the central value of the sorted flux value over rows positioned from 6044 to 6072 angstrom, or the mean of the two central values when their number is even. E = 15.2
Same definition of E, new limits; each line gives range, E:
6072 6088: 15.1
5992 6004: 14.4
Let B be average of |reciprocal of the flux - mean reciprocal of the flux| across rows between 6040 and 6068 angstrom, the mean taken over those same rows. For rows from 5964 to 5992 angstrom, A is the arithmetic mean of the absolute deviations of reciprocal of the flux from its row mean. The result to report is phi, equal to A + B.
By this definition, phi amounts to 0.0029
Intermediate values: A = 0.0021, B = 0.0009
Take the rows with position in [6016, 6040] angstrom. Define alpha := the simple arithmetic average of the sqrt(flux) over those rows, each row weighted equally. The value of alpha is 3.77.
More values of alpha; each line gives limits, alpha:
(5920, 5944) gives 3.76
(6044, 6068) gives 3.90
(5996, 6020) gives 3.74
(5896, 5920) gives 3.73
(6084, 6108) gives 3.86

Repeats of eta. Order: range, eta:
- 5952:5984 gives 5978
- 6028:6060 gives 6046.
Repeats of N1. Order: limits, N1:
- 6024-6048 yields -2.98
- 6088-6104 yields -2.95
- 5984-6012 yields -2.92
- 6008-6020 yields -2.88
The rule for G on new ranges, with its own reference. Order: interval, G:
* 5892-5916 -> 5894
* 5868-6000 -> 5890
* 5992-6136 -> 6014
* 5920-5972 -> 5930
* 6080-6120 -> 6086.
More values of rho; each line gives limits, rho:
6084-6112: 2.0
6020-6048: 3.6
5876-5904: 7.0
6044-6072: 1.0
